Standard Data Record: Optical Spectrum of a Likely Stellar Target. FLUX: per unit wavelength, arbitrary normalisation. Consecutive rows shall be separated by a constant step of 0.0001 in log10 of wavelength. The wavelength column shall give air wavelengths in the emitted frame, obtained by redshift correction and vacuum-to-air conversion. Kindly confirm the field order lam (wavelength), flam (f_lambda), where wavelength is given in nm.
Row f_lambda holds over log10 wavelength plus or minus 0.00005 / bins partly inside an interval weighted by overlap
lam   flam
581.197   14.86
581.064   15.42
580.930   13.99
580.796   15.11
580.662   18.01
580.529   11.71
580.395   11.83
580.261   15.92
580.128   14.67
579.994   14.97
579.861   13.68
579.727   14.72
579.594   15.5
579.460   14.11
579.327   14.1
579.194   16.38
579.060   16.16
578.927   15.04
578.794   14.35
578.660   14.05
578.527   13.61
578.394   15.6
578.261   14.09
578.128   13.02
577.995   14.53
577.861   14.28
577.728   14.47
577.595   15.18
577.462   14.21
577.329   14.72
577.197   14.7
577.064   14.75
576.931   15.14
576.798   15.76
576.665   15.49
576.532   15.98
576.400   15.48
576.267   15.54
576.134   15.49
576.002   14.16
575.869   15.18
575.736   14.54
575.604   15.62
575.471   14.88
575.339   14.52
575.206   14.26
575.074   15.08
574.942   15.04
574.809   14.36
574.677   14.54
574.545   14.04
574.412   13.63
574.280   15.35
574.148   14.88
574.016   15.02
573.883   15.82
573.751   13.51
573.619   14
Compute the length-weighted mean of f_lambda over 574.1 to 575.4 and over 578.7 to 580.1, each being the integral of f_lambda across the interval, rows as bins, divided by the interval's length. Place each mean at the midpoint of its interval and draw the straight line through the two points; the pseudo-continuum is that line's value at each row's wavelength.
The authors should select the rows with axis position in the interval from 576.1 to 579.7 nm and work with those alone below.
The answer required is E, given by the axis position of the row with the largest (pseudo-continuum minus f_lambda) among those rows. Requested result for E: 578.128 nm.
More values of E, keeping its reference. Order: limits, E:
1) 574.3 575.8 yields 574.412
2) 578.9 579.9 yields 579.861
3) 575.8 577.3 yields 576.002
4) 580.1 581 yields 580.529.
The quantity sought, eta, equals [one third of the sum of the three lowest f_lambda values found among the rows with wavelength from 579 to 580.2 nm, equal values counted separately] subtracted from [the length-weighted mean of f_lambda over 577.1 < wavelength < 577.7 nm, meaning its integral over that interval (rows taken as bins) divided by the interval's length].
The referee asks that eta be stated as 0.75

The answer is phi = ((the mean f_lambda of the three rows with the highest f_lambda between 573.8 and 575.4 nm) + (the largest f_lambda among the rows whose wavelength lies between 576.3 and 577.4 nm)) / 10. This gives 3.14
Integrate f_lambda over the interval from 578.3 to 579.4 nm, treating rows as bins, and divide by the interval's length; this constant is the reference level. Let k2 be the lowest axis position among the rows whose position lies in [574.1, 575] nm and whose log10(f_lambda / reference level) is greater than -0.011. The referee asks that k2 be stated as 574.148 nm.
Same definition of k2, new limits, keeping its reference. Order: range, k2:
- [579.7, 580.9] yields 579.727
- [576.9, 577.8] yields 576.931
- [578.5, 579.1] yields 578.927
